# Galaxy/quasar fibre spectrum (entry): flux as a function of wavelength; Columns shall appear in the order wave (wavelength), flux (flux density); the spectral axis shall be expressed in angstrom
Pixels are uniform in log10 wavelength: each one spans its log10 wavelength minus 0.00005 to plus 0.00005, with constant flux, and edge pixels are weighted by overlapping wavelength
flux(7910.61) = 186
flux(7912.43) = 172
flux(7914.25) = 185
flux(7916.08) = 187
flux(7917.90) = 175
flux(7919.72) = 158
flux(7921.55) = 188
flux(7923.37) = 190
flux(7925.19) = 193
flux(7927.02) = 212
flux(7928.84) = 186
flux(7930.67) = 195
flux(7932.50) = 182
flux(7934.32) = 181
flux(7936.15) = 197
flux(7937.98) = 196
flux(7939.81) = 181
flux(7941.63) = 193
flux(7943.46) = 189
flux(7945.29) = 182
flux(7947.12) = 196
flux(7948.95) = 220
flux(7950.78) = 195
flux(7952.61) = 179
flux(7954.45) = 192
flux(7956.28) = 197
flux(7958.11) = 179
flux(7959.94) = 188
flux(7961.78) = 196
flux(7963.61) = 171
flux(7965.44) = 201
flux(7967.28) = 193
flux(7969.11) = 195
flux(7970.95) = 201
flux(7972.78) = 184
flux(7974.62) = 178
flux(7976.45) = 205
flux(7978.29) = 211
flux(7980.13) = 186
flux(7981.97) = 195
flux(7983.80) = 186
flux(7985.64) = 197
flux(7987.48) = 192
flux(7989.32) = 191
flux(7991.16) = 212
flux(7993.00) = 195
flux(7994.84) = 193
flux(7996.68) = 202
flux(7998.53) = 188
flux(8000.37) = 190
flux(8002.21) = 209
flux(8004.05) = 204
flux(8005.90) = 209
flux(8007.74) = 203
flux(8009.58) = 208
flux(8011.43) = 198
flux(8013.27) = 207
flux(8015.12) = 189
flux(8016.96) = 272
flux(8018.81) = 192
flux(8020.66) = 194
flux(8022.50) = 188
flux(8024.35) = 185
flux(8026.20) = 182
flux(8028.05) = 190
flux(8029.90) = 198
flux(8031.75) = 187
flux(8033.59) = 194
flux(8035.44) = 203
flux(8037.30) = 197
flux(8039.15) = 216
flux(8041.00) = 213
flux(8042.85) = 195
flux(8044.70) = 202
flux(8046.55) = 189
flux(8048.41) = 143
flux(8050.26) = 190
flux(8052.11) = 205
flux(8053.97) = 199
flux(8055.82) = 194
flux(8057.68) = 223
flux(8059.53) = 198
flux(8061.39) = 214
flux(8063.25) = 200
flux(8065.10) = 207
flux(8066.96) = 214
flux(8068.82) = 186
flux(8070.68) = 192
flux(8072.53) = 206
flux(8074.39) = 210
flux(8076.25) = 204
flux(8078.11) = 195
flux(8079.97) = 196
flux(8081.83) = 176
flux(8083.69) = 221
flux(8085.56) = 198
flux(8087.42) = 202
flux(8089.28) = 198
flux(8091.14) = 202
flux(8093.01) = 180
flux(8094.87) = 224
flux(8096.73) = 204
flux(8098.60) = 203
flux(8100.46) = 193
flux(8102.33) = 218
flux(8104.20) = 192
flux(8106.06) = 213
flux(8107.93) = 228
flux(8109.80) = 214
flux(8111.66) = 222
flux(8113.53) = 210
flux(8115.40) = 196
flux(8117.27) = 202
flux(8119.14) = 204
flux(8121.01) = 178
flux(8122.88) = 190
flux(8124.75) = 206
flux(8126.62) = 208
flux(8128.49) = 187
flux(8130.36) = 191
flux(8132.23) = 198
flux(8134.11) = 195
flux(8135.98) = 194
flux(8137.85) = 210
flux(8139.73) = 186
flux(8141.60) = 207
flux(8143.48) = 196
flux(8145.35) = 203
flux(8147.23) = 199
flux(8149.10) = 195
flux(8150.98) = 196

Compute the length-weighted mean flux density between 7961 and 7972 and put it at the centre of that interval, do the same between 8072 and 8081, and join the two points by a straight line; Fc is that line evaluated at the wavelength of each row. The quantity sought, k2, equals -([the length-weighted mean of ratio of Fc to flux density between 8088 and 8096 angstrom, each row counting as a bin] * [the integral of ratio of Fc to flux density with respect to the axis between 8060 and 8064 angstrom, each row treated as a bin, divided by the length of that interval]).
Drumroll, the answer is -0.99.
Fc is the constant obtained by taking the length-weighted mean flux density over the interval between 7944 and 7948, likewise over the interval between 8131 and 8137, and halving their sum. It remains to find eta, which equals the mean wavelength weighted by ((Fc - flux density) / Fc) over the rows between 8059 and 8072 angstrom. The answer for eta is 8063.4 angstrom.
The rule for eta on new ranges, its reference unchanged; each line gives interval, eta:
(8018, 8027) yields 8025.1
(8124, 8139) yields 8131.1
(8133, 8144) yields 8139.3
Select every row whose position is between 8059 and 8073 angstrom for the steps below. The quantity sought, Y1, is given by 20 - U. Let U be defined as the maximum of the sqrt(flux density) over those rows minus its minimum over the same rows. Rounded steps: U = 1.0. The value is 19.0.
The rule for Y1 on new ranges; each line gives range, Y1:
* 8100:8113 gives 18.8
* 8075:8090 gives 18.4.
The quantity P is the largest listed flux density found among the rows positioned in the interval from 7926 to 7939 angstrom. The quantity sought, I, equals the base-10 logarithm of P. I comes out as 2.33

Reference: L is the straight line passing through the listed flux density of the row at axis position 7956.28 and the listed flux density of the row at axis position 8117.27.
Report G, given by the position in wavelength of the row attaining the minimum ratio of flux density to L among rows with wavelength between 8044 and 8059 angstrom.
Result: 8048.41 angstrom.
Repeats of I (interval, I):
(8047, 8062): 2.35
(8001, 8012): 2.32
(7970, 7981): 2.32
